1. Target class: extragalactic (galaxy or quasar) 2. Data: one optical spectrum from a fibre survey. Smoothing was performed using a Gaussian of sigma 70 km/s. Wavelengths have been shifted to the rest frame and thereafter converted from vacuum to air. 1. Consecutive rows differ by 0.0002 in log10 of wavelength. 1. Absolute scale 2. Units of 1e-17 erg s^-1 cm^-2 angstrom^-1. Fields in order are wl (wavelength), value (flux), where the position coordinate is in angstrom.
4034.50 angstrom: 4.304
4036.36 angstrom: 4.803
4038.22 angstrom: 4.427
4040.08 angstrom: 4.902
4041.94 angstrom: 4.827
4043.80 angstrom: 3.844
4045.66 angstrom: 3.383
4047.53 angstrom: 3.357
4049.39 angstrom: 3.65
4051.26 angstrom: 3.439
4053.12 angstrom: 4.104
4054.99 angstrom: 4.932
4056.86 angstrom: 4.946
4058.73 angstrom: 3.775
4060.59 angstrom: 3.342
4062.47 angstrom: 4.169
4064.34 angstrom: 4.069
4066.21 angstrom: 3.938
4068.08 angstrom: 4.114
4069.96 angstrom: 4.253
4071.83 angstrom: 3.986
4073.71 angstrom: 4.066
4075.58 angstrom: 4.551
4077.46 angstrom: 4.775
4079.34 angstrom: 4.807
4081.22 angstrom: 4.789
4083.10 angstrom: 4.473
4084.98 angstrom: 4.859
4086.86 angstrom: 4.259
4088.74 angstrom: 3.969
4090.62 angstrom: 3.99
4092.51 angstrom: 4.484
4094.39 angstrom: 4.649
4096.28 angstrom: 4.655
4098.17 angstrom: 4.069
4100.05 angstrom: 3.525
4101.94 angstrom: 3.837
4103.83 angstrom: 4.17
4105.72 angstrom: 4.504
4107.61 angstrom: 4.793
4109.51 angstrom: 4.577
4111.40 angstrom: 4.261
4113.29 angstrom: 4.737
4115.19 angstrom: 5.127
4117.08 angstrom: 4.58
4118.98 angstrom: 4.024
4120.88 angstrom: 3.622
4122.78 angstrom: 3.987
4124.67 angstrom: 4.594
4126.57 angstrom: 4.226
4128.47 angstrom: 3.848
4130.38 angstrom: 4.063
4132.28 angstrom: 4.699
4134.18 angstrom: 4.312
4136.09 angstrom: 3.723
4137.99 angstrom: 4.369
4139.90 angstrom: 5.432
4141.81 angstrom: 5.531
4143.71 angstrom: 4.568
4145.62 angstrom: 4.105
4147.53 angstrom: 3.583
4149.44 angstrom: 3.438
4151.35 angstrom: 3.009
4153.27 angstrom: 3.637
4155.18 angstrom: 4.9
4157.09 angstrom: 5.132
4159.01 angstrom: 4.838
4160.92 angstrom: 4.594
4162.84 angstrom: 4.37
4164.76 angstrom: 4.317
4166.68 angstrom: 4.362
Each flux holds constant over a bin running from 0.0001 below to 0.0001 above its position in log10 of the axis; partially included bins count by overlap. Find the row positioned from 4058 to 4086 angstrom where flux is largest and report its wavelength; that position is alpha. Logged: 4084.98 angstrom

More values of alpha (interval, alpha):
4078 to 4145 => 4141.81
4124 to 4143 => 4141.81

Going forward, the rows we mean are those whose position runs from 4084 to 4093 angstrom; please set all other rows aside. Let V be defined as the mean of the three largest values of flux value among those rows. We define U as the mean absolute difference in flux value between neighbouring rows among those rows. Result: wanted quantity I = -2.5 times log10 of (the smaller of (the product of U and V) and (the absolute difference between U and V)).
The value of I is -0.51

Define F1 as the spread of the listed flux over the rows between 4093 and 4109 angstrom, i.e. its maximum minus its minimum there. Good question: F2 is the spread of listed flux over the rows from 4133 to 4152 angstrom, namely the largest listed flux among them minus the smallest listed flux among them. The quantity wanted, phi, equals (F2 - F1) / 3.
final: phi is 0.42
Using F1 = 1.27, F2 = 2.5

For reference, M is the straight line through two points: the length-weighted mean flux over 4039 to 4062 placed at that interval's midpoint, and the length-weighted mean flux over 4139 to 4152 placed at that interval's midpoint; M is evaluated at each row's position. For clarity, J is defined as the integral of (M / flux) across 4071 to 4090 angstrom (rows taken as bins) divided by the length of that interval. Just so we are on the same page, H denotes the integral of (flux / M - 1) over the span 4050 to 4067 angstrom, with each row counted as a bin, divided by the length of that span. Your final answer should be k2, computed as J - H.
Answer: 0.93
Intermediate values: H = 0.0019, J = 0.93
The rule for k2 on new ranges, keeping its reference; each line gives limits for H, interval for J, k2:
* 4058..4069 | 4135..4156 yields 1.09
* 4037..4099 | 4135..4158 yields 0.99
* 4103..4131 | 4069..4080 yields 0.90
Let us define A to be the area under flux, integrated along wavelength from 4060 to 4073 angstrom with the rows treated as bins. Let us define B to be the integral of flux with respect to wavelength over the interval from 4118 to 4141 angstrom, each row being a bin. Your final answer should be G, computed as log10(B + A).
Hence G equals 2.18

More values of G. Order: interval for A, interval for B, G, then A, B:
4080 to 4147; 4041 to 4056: 2.55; 293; 59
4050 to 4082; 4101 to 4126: 2.39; 135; 109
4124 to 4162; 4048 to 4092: 2.54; 164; 186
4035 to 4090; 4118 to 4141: 2.52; 233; 98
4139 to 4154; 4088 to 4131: 2.39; 62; 184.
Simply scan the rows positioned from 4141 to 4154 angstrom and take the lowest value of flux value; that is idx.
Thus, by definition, 3.009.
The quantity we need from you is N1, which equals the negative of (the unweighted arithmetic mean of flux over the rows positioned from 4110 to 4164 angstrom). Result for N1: -4.33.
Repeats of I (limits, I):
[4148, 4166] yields -0.80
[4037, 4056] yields -0.85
